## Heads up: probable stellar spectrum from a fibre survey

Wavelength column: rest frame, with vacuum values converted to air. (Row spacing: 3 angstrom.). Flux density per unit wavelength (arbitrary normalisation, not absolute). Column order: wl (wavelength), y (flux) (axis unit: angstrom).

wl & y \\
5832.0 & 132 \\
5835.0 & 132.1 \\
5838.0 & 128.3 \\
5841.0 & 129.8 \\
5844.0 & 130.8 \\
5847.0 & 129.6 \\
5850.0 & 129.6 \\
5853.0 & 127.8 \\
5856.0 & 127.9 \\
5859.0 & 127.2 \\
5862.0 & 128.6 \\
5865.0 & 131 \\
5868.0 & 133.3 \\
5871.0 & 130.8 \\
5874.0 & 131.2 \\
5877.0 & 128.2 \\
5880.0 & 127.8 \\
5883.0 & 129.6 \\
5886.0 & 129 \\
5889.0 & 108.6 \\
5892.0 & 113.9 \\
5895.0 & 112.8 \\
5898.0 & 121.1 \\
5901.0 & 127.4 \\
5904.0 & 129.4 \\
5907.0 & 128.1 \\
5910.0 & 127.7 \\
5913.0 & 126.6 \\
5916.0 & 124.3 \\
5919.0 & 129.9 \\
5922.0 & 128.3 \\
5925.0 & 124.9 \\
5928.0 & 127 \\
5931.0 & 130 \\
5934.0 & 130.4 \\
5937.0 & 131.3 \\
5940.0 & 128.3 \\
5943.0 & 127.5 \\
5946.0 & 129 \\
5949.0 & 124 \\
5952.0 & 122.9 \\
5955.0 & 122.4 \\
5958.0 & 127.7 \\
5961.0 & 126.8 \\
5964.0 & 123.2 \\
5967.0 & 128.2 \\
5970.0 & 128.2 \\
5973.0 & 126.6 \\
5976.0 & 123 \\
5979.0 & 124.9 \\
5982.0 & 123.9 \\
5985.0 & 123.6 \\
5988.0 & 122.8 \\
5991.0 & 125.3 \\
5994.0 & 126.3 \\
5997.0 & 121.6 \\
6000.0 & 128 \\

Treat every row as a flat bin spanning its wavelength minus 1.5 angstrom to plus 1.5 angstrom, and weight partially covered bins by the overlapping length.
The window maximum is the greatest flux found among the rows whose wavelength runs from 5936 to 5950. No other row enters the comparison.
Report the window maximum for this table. 131.3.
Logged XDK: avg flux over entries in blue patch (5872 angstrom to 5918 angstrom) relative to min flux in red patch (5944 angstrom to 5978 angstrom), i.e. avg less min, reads 2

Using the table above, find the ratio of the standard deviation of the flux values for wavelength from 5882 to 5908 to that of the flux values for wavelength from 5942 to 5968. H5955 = 3.2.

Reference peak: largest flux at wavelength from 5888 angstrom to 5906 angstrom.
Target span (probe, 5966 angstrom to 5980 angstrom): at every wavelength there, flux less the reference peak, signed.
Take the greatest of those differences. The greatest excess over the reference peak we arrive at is -1.2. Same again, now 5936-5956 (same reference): 1.9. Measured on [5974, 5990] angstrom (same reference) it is -4.5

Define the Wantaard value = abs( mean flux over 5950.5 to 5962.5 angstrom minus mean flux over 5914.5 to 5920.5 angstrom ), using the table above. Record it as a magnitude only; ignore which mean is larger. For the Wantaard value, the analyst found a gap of 2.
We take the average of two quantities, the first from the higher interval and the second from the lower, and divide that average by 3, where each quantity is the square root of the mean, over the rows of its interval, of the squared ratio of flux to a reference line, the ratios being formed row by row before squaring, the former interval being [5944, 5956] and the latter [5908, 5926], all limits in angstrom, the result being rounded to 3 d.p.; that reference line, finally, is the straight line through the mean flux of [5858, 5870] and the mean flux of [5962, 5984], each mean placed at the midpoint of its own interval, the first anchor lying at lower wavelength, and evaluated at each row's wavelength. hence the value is 0.330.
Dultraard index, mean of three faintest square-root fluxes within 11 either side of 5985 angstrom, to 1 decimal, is 11.1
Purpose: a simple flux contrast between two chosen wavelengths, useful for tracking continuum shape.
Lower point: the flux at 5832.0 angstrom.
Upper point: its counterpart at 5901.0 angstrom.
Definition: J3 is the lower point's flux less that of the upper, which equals 4.6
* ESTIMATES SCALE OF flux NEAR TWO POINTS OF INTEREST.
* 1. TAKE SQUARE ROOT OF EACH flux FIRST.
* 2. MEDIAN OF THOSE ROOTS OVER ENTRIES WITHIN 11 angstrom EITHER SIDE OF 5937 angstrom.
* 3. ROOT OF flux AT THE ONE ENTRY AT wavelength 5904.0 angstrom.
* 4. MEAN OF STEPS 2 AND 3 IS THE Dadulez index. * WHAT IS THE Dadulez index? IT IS 11.4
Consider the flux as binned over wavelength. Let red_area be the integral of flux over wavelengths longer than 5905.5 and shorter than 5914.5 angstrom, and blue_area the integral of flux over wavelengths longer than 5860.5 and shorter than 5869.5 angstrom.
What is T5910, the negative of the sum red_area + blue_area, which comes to -2326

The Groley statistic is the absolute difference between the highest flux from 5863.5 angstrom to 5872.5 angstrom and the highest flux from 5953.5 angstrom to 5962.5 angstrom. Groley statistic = 5.6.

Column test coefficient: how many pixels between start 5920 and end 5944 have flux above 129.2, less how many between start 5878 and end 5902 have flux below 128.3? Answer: -3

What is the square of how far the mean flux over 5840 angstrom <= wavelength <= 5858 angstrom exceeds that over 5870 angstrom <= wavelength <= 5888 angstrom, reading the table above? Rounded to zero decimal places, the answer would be 0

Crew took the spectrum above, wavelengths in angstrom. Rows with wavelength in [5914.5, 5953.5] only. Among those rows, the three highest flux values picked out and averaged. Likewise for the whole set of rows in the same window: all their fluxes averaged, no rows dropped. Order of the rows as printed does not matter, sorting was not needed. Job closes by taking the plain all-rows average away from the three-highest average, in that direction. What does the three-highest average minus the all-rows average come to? 3.0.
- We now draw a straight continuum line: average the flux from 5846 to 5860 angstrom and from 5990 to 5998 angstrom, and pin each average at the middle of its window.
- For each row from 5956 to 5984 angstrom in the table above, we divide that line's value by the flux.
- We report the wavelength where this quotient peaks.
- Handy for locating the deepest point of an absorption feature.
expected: 5964.0 angstrom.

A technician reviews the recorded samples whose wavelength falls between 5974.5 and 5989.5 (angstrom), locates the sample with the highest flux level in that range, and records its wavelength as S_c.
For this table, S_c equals 5979.0 angstrom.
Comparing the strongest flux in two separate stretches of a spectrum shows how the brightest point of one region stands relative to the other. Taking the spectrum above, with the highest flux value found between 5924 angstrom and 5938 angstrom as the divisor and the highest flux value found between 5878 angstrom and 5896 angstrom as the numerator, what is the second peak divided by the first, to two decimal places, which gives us 0.99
